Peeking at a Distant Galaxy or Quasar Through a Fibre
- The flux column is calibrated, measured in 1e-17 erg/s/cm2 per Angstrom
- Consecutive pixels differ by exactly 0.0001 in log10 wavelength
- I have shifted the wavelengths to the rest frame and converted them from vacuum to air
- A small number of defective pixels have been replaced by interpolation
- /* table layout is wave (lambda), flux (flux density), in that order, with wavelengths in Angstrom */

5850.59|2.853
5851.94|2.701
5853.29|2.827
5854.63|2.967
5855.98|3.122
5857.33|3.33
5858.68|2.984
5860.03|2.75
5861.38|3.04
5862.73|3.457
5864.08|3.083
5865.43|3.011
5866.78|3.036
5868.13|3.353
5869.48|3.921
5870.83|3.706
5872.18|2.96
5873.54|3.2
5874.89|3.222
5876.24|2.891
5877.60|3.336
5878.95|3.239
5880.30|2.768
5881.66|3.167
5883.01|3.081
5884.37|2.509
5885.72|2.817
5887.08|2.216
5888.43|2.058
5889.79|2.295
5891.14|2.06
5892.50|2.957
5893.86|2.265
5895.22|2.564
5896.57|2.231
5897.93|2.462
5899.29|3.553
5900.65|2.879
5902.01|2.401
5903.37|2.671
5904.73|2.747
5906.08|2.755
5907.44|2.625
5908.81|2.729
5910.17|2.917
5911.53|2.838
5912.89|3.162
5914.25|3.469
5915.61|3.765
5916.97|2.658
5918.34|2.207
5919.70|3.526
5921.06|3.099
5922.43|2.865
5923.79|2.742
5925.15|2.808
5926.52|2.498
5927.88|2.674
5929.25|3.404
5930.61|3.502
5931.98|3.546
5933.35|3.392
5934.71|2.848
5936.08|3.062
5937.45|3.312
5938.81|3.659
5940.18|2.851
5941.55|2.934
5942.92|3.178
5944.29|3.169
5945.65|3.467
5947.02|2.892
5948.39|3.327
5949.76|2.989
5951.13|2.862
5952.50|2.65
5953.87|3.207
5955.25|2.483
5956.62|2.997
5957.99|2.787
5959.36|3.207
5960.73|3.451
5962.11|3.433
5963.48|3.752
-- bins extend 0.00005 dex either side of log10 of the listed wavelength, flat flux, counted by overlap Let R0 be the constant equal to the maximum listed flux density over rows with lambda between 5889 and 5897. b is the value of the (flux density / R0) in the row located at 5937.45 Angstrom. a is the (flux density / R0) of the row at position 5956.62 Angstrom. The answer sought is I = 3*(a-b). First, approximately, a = 1.01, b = 1.12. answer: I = -0.3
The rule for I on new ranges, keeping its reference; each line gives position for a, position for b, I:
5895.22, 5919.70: -1.0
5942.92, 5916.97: 0.5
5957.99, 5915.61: -1.0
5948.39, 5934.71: 0.5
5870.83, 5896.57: 1.5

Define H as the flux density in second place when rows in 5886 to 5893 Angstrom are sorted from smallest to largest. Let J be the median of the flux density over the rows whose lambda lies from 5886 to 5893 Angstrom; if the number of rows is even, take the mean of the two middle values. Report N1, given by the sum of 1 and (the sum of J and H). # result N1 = 5.3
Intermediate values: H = 2.06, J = 2.22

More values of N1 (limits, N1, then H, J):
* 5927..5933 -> 7.9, 3.404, 3.45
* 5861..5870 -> 7.1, 3.036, 3.08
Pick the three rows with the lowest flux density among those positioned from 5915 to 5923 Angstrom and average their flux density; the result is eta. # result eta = 2.58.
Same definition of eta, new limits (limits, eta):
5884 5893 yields 2.11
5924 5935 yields 2.66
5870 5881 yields 2.87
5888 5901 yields 2.12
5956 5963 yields 3.00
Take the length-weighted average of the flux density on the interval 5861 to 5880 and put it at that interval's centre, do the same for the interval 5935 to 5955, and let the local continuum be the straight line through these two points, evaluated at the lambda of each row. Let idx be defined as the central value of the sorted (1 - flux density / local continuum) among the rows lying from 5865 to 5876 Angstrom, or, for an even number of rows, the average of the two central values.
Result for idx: 0.01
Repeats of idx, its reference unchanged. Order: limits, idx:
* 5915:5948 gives 0.01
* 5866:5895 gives 0.08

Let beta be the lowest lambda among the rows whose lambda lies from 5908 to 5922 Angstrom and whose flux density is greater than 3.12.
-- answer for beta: 5912.89 Angstrom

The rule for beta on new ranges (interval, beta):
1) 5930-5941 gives 5930.61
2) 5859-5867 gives 5862.73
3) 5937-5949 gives 5937.45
